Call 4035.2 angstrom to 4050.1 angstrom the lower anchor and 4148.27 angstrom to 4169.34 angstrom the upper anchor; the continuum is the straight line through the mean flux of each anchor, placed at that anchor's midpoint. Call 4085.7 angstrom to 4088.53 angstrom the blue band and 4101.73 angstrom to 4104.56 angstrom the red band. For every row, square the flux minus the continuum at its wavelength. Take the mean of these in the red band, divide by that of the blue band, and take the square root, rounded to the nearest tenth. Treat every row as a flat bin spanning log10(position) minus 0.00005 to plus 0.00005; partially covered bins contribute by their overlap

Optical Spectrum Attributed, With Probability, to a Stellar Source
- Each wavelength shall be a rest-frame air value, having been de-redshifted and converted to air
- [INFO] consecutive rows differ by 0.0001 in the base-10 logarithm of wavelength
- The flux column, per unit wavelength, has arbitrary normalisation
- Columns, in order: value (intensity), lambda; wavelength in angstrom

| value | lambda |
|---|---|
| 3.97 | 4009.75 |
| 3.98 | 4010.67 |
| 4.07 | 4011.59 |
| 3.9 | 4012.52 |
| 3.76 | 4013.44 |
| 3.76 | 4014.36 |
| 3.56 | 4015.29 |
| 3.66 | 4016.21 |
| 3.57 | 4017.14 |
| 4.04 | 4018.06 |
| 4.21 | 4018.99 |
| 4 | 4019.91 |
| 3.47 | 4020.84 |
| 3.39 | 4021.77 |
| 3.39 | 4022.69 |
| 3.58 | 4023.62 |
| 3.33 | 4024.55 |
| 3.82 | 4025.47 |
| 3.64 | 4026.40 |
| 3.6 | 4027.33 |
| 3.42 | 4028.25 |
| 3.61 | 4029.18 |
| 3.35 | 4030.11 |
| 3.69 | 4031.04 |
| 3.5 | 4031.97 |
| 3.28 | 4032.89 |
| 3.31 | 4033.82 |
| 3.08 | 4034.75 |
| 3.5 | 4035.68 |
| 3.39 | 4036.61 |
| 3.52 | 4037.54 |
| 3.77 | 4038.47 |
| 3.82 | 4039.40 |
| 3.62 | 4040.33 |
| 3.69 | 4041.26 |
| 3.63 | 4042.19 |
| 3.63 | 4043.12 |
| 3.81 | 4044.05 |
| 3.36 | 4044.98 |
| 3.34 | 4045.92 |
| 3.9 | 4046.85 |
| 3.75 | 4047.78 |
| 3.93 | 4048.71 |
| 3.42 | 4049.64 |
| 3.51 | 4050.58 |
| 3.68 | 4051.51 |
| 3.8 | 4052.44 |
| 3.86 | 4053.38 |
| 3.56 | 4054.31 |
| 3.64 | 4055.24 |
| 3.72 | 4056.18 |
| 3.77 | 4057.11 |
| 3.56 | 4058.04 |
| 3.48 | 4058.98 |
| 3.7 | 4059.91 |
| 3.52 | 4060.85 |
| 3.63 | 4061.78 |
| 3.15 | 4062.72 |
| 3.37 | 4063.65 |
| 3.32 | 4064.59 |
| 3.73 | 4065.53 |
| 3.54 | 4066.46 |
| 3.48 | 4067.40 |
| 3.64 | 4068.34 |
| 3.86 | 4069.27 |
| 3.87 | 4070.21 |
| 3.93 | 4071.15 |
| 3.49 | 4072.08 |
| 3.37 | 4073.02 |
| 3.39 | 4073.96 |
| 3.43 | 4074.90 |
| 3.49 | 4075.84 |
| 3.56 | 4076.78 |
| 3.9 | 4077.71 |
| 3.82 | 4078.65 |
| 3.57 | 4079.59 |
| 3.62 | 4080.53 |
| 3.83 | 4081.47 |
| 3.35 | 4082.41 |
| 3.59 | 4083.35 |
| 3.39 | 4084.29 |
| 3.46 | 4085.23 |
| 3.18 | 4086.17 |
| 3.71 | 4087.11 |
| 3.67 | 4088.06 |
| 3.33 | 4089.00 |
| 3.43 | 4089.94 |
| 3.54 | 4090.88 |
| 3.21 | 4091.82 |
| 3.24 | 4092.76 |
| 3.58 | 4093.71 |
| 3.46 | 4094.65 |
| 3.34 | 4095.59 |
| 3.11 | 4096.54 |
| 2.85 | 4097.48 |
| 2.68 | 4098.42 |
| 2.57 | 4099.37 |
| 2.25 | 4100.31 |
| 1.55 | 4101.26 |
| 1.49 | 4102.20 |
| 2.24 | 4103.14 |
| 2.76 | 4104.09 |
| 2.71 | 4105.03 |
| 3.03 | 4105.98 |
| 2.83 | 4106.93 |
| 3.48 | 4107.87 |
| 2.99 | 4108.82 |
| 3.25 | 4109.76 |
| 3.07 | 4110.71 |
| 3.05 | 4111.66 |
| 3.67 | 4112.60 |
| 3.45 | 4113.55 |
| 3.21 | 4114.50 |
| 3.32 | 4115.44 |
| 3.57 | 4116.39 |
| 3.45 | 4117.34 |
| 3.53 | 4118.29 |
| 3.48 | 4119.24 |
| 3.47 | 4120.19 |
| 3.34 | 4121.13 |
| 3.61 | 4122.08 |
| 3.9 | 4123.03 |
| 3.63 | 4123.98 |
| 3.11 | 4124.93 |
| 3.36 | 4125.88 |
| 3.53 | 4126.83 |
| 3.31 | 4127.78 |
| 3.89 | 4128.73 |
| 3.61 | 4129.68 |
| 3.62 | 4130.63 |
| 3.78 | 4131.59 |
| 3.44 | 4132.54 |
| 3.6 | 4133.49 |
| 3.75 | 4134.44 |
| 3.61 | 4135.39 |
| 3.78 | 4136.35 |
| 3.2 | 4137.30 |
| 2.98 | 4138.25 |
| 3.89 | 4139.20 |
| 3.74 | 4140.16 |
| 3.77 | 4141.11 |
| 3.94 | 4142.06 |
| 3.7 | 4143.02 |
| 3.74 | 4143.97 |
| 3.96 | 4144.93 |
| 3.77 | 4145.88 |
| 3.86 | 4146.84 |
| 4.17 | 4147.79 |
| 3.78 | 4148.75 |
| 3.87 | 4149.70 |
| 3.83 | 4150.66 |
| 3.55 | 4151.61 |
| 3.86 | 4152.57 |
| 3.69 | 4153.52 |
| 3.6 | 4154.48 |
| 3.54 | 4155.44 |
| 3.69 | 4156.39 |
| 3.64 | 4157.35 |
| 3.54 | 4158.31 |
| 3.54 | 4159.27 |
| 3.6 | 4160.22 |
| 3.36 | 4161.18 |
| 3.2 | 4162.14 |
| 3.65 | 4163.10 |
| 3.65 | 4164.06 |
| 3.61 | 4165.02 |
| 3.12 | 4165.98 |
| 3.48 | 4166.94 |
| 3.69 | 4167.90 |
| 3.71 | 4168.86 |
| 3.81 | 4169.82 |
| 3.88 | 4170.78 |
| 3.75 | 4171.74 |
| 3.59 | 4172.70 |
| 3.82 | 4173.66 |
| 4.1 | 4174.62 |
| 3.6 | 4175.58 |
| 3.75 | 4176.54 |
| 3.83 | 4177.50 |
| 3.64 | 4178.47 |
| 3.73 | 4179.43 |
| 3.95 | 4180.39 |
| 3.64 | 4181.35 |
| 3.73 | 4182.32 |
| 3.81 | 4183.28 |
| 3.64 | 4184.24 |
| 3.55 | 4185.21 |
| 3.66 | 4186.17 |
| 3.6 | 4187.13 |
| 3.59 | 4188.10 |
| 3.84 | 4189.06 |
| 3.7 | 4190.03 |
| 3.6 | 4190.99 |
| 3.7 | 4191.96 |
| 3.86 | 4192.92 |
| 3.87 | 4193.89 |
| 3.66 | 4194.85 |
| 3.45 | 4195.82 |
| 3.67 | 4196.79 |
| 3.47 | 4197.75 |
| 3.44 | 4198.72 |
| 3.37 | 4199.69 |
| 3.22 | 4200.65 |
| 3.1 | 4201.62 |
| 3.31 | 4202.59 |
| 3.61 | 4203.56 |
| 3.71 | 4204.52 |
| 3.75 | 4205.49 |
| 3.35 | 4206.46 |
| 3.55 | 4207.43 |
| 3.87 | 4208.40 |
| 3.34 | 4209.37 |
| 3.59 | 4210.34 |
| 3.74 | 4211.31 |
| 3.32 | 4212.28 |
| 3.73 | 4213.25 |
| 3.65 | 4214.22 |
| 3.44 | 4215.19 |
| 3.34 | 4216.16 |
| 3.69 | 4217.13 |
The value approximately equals 5.9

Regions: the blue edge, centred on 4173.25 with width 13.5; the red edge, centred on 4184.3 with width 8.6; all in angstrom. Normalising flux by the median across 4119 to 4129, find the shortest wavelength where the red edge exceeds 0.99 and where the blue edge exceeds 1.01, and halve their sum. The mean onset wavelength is 4174.1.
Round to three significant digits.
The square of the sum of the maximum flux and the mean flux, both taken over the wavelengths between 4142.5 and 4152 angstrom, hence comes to 63.9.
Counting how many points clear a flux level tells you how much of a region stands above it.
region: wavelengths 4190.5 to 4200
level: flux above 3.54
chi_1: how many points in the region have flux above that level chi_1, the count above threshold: 6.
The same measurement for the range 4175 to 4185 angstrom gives 10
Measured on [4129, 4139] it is 7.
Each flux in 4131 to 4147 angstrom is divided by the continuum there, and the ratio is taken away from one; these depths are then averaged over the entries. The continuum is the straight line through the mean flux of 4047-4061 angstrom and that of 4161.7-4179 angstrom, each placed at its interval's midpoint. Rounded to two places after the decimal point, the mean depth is 0.00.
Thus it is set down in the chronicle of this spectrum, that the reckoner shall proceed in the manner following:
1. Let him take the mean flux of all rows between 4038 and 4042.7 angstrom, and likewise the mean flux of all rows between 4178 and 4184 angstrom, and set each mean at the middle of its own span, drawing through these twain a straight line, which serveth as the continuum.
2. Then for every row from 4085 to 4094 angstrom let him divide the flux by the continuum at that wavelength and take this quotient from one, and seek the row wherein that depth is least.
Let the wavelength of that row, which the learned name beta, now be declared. 4087.11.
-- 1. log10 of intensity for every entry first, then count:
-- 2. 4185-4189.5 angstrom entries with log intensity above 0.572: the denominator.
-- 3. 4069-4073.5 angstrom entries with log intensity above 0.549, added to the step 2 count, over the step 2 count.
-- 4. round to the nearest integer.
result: 4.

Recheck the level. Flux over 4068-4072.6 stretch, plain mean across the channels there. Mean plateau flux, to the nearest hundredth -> 3.76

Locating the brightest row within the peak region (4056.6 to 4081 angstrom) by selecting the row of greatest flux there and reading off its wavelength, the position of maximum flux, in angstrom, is 4071.15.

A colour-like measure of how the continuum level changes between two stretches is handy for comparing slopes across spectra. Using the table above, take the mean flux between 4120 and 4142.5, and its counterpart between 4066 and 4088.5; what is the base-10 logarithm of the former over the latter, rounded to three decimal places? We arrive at -0.001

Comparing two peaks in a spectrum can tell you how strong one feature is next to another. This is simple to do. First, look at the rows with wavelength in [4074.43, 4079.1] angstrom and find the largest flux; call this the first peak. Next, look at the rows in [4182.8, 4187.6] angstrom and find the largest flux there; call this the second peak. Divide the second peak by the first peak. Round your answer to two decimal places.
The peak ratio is 0.98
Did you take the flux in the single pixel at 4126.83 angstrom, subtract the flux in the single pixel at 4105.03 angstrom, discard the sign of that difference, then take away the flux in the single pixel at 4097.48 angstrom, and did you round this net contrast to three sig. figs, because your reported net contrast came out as -2.03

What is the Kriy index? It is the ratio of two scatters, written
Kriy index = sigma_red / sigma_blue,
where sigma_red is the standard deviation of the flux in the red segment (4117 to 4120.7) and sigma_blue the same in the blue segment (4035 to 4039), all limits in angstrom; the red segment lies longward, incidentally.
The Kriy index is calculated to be 0.21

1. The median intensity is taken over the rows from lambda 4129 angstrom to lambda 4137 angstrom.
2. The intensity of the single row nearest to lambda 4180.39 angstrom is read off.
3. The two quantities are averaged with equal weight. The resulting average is 3.78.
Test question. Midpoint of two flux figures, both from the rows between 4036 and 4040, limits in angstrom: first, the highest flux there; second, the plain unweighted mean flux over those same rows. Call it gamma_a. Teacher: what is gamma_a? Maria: 3.72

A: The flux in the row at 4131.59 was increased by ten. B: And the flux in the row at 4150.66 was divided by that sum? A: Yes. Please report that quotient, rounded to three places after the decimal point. 0.278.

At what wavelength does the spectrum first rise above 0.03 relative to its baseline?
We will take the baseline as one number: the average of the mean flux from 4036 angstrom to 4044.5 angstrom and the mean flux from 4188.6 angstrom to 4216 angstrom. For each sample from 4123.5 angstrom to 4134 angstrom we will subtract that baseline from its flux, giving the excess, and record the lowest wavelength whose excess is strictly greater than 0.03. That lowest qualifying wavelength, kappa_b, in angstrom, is 4128.73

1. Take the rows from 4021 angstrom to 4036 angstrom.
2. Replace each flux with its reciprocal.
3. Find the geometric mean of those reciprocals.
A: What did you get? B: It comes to 0.289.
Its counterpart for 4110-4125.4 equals 0.292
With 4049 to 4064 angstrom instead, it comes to 0.279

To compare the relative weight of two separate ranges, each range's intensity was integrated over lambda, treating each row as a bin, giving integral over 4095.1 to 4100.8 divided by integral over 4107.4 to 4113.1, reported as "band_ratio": 0.86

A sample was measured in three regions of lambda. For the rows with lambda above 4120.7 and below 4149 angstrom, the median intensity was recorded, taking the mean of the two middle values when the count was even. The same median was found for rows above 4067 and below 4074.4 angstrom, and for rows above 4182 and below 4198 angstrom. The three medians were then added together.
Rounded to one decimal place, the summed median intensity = 10.9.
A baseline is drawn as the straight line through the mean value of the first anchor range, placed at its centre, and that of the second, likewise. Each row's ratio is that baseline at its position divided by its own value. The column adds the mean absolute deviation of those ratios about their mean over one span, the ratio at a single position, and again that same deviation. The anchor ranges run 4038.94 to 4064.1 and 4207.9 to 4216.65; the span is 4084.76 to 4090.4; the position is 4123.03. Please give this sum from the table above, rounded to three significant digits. 1.01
